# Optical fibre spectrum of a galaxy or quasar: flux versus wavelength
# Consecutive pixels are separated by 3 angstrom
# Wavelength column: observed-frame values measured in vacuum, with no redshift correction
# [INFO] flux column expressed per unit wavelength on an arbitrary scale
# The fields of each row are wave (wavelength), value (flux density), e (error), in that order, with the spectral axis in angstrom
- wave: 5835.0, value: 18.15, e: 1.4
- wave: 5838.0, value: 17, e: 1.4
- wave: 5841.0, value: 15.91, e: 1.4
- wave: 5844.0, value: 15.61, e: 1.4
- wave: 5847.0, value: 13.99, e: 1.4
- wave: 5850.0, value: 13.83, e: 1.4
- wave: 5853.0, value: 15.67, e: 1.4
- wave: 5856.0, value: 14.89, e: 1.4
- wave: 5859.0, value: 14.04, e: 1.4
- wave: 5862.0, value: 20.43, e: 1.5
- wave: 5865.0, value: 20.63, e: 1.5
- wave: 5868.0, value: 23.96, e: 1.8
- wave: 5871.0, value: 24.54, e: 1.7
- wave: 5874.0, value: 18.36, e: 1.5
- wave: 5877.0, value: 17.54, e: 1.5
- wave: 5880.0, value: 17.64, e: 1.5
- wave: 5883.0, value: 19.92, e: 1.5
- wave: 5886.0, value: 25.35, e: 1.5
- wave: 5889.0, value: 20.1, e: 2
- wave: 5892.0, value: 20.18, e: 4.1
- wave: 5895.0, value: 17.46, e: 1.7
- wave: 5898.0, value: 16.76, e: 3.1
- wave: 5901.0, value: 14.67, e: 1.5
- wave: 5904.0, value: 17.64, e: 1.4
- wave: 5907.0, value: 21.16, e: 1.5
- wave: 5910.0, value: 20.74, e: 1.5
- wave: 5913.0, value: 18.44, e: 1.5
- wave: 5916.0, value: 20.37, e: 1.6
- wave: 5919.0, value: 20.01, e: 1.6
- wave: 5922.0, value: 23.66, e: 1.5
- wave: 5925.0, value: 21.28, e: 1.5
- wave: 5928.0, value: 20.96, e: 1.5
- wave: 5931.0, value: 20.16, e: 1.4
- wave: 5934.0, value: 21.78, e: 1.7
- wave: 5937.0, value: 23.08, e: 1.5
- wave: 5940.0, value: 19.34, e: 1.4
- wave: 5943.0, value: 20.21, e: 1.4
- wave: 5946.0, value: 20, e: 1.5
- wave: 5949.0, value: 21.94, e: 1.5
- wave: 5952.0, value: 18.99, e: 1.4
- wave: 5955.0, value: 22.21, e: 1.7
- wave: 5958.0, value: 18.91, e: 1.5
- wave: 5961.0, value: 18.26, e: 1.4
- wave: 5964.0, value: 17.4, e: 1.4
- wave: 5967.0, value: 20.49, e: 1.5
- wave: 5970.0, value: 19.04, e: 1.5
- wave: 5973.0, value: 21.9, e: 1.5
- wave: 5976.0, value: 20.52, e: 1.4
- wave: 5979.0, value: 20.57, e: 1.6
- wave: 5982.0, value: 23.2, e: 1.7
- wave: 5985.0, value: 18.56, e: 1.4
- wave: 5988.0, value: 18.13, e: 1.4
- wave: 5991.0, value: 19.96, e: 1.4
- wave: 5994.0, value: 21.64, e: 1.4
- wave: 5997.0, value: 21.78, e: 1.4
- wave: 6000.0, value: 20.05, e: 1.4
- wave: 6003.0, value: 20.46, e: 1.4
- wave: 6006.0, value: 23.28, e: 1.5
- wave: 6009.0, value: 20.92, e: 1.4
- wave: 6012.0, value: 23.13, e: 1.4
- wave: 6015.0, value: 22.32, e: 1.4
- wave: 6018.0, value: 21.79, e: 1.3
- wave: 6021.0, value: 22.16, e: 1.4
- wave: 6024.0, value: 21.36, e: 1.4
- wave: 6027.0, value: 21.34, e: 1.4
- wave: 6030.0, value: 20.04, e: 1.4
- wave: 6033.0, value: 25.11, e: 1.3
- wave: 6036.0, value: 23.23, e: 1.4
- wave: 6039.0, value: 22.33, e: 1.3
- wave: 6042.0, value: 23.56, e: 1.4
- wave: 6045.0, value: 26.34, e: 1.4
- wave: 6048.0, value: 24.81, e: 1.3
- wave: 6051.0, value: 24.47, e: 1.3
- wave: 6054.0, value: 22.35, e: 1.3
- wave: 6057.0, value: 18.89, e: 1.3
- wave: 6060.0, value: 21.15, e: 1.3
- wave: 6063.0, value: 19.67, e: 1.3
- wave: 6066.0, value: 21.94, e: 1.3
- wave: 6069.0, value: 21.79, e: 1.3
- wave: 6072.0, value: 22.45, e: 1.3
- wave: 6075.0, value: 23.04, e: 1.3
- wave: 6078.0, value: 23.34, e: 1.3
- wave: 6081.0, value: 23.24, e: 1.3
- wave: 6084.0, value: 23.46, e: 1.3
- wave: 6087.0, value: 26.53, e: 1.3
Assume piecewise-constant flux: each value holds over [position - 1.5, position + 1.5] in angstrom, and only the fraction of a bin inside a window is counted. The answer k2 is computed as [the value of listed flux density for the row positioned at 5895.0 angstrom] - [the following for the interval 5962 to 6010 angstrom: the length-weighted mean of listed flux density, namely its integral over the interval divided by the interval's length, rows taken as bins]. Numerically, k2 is -3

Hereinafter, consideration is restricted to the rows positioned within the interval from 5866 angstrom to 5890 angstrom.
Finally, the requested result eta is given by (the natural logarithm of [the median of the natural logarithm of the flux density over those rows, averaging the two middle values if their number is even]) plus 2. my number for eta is 3.10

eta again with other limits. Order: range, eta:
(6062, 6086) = 3.14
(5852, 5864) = 3.00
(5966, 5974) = 3.11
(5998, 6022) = 3.13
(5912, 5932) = 3.10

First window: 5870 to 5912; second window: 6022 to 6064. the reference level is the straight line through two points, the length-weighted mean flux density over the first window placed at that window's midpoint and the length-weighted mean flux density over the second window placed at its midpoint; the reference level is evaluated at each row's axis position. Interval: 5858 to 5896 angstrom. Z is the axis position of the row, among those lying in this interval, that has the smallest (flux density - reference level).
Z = 5859.0 angstrom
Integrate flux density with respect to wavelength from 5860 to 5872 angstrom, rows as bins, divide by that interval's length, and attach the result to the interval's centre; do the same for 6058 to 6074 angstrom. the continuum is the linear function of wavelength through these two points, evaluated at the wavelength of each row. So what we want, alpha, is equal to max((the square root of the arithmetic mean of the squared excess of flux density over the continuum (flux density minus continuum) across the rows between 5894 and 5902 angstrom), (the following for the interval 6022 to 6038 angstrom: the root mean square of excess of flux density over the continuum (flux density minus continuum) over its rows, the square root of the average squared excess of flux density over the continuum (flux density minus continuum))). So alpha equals 5.69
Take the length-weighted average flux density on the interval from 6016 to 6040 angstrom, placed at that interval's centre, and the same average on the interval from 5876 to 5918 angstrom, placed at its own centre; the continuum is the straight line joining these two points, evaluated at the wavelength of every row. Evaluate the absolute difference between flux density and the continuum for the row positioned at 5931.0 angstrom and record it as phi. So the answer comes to 0.2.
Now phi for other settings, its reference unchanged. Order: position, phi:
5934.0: 1.8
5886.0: 6.4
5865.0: 2.2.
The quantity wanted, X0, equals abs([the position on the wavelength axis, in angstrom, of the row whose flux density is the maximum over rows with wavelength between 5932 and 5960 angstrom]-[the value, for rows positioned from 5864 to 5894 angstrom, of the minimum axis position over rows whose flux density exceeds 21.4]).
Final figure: 69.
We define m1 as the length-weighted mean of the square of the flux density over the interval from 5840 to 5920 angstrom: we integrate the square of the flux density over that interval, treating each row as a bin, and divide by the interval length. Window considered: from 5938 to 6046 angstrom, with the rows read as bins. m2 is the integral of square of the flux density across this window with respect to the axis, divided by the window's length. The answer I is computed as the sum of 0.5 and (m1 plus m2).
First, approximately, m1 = 353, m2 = 449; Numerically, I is 803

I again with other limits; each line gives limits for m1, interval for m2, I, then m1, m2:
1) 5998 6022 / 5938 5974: 874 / 475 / 399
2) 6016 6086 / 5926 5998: 929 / 511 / 417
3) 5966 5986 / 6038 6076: 941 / 429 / 511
